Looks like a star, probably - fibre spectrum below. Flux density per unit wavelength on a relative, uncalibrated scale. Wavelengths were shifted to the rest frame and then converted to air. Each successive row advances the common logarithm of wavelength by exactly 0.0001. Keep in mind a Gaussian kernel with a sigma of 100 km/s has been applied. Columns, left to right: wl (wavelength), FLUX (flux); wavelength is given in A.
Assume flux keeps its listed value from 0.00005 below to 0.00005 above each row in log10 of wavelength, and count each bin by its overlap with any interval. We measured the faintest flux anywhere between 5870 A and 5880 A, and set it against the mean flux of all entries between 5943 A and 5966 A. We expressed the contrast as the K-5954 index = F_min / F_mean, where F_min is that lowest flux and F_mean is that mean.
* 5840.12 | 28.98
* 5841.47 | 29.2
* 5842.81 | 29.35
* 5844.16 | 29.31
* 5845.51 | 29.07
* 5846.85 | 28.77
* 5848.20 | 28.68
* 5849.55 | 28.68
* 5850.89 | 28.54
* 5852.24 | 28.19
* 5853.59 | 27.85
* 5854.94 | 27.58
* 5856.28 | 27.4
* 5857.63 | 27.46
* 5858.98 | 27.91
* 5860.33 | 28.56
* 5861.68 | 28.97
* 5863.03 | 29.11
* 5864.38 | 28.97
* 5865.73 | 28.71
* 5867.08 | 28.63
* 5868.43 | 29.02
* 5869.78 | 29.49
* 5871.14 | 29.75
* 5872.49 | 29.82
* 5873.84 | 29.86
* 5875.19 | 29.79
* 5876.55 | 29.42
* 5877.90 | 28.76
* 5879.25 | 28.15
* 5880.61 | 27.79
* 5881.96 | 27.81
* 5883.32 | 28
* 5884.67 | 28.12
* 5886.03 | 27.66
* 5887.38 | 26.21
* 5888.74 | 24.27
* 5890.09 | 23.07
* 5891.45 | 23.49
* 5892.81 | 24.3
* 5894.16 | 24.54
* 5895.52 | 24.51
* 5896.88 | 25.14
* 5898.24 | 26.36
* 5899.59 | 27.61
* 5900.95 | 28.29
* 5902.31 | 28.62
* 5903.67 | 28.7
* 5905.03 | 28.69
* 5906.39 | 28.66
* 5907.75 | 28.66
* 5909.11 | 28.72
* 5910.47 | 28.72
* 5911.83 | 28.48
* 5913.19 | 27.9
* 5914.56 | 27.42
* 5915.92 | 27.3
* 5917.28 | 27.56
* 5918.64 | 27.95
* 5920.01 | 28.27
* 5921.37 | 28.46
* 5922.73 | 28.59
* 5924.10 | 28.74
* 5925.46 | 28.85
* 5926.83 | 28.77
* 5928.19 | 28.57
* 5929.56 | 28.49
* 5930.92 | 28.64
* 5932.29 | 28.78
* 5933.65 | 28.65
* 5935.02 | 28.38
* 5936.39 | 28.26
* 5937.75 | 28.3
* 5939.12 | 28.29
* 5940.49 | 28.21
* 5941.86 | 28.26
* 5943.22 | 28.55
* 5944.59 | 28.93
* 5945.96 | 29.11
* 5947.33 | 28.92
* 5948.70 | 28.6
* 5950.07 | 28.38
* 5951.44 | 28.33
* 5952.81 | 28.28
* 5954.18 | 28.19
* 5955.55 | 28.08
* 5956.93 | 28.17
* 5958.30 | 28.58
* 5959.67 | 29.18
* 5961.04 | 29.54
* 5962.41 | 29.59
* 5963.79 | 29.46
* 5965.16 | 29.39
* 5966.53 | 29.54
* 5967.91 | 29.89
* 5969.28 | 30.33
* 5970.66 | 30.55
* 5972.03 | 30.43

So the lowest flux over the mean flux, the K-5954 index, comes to 0.98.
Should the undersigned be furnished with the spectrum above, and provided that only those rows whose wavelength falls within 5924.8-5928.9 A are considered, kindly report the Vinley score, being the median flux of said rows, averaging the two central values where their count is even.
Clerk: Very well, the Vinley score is 28.8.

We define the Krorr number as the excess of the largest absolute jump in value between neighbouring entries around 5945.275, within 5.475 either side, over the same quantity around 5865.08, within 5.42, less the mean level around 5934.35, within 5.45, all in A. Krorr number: -28.6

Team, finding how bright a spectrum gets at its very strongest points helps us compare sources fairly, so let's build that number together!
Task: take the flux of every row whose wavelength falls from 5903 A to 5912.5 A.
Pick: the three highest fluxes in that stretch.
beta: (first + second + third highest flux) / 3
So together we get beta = 28.7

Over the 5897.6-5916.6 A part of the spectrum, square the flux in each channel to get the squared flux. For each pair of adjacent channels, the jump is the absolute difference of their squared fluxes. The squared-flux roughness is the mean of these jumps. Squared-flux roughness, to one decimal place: 16.5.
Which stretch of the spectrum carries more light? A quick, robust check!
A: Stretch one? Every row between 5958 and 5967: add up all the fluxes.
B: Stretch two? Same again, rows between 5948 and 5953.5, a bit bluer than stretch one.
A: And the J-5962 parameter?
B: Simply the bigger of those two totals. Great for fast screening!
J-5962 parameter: 205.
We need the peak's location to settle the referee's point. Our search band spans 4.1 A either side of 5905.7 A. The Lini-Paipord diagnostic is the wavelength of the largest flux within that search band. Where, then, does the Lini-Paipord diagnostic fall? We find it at 5909.11 A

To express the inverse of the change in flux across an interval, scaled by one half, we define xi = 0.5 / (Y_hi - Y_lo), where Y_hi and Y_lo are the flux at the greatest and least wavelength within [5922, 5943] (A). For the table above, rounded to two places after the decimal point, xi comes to -1.52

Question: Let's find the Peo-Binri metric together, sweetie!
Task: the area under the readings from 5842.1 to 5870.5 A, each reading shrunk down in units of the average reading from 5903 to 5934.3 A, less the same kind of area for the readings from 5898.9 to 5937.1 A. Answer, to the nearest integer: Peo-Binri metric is -10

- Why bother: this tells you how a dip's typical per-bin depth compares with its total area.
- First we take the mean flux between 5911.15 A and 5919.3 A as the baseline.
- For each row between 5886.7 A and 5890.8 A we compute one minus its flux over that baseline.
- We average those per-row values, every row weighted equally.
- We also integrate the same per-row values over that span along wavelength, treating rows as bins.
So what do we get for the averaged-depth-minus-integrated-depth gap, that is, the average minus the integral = -0.36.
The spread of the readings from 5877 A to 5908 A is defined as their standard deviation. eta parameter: 1.9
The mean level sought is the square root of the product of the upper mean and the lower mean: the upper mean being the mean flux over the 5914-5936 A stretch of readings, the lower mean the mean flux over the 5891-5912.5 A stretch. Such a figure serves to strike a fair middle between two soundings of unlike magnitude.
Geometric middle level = 27.7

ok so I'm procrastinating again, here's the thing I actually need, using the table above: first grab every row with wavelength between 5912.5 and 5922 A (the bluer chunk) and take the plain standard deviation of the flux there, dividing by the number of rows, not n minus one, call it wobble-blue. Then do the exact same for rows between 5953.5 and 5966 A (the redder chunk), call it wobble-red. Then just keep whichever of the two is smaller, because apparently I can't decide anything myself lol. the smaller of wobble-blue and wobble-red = 0.40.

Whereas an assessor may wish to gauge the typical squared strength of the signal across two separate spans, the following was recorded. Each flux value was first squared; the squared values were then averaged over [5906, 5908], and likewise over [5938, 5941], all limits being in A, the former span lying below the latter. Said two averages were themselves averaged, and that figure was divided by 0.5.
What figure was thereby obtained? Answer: 1619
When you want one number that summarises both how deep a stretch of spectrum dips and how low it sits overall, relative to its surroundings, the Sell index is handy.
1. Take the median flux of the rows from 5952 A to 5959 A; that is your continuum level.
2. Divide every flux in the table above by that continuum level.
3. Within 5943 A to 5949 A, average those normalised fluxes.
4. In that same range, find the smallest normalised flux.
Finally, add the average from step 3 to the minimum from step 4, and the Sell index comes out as 2.04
